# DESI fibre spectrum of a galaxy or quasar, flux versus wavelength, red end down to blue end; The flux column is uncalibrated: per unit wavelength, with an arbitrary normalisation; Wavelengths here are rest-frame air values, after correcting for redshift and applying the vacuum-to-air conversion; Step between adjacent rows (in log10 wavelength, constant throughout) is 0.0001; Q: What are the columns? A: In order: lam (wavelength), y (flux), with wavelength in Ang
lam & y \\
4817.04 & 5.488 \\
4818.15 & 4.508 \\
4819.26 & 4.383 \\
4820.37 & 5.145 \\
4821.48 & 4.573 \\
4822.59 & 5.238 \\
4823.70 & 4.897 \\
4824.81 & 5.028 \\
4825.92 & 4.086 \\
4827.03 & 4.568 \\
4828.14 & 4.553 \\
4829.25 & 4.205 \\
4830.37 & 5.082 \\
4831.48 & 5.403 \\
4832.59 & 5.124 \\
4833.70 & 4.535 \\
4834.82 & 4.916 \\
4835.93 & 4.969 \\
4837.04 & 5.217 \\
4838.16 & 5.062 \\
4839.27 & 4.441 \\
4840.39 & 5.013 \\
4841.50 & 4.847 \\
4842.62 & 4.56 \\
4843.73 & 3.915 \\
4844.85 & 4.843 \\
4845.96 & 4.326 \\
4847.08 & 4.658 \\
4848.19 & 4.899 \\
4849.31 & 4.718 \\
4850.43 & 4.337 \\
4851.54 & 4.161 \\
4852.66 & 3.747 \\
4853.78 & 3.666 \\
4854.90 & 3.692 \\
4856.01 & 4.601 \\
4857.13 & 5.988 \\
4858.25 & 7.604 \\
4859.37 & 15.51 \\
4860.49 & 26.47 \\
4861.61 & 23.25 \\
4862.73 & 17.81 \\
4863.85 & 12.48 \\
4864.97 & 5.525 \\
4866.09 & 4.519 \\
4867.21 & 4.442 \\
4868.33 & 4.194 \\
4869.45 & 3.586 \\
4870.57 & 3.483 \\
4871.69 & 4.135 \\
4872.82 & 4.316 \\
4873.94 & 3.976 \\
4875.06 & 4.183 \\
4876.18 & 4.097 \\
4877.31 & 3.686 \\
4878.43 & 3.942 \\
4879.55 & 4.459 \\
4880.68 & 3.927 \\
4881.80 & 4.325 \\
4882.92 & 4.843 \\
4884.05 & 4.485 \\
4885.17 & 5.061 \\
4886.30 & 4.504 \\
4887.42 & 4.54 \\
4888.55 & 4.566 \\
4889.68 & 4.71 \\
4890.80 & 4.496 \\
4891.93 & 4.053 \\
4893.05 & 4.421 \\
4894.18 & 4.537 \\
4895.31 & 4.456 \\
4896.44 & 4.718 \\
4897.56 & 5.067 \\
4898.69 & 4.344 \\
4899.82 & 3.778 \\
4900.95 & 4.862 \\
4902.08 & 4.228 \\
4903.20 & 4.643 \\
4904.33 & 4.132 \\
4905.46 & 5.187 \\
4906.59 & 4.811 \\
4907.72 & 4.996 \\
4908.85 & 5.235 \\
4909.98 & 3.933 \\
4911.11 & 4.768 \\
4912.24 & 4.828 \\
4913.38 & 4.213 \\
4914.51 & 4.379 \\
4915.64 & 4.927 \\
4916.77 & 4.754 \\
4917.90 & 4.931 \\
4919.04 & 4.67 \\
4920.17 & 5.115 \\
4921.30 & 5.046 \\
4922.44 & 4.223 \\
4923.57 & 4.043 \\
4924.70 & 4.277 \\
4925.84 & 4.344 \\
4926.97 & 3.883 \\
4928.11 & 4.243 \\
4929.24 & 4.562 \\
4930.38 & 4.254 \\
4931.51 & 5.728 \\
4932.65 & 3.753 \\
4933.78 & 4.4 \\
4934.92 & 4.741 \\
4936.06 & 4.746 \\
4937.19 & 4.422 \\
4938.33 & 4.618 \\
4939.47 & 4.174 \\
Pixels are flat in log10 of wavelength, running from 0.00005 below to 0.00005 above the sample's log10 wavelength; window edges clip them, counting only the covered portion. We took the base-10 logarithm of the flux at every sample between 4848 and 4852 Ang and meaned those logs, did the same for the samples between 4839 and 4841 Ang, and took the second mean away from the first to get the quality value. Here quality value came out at -0.02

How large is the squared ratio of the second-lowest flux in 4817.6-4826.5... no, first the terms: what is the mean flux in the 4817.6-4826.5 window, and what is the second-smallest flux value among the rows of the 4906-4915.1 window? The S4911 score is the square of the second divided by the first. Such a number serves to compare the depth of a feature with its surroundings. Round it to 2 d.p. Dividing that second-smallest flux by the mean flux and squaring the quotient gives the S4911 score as 0.79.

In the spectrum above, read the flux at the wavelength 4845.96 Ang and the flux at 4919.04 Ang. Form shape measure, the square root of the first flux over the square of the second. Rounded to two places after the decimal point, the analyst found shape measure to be 0.45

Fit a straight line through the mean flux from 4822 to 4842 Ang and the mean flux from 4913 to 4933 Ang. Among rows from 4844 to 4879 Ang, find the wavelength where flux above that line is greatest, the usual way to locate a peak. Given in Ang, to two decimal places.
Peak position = 4860.49 Ang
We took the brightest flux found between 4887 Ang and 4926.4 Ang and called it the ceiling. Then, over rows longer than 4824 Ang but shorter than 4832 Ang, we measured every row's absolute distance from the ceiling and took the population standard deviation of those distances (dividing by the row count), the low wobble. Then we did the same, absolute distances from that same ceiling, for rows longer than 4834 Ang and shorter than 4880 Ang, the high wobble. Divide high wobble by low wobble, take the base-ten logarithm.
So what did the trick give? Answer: 1.1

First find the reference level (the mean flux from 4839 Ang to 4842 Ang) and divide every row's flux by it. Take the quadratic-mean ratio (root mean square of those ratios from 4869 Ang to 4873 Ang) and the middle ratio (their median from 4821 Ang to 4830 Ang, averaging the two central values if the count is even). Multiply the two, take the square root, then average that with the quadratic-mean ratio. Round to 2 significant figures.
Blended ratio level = 0.85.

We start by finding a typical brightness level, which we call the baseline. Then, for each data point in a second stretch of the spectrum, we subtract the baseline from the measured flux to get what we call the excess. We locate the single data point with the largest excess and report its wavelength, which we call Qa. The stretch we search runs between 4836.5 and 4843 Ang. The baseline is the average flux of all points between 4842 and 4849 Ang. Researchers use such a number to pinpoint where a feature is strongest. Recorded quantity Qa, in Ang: 4837.04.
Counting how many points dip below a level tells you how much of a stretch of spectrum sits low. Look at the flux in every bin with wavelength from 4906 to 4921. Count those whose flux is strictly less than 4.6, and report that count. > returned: 3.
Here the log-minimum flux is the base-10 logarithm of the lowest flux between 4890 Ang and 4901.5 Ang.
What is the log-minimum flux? 0.577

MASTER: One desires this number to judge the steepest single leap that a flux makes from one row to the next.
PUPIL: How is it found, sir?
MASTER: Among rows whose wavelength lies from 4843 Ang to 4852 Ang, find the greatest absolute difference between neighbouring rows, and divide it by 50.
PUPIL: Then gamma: 0.019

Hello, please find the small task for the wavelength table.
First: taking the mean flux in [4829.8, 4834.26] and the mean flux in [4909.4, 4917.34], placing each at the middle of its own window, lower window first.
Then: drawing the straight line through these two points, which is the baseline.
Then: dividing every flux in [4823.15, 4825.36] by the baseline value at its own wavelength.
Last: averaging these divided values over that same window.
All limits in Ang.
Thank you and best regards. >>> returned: 0.98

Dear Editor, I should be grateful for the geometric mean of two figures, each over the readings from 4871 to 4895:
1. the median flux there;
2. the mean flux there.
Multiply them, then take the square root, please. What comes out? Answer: 4.4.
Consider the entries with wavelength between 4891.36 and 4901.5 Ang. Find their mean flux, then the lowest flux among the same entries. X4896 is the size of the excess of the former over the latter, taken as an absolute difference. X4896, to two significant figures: 0.69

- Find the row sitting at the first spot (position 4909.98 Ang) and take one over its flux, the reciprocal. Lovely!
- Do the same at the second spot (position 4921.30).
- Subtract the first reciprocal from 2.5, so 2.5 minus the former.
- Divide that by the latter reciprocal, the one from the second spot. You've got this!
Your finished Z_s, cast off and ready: 11.3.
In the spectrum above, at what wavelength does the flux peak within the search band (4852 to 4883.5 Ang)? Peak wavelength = 4860.49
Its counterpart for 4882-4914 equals 4908.85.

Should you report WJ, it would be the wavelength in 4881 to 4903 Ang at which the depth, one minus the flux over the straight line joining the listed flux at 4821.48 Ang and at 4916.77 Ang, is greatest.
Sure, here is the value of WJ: 4899.82 Ang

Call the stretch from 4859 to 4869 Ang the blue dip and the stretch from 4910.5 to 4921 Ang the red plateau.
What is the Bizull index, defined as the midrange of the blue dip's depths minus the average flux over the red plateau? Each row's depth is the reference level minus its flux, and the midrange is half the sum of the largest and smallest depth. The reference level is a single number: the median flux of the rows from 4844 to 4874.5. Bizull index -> -16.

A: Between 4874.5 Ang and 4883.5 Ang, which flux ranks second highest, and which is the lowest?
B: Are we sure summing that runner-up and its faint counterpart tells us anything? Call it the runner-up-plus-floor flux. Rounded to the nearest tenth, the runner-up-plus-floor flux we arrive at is 8.1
